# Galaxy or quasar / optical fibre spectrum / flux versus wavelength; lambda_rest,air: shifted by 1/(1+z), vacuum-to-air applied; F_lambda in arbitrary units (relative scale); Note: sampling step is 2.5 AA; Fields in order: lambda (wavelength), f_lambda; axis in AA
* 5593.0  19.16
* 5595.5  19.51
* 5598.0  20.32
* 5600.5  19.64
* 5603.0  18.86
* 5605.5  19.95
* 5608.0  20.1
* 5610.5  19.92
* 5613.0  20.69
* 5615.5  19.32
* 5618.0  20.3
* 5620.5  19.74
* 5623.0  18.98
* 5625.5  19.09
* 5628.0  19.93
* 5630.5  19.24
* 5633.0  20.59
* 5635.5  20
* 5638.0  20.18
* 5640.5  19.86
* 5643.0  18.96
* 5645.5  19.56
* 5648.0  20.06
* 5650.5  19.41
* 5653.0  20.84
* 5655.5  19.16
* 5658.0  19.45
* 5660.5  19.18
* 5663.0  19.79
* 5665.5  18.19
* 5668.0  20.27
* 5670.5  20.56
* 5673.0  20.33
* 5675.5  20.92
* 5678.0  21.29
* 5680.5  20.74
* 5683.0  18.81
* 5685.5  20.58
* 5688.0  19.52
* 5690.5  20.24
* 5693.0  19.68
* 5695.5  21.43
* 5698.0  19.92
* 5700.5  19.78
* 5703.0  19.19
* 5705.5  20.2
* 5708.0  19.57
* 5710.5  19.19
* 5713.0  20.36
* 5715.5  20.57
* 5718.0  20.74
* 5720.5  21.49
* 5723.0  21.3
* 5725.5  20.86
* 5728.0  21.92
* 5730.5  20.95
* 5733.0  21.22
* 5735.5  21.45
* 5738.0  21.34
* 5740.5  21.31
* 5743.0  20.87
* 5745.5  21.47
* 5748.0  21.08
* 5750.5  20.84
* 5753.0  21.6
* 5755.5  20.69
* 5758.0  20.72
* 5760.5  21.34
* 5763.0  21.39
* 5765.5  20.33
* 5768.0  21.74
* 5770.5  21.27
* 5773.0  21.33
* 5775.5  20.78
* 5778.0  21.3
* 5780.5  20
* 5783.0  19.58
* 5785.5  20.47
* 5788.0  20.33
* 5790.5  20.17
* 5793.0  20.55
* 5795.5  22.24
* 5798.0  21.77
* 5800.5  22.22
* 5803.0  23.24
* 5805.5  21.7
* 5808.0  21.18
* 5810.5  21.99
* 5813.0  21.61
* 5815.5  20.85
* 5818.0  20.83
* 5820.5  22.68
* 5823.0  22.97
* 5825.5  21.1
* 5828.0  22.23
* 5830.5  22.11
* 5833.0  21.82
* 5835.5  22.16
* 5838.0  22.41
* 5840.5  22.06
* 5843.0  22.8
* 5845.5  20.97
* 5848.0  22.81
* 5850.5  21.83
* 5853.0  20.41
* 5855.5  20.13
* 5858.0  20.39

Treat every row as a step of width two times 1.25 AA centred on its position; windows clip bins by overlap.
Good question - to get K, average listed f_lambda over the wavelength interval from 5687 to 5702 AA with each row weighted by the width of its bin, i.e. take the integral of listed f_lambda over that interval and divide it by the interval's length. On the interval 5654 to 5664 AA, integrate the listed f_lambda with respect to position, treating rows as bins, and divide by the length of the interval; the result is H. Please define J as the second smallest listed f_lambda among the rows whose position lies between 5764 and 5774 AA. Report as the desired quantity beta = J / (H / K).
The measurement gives 22.0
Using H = 19.4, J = 21.27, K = 20.1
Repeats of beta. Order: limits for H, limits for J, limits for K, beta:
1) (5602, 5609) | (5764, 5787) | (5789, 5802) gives 21.8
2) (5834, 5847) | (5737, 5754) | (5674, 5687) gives 19.3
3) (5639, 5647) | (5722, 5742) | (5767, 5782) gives 22.6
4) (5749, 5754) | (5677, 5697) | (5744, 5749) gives 19.6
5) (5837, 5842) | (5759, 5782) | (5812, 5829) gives 19.9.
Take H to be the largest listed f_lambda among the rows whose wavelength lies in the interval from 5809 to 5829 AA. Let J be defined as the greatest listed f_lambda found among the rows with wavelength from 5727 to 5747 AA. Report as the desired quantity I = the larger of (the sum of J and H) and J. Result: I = 44.9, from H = 22.97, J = 21.92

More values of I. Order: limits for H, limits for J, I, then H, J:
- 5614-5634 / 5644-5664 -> 41.4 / 20.59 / 20.84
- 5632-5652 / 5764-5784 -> 42.3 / 20.59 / 21.74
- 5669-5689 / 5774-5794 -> 42.6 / 21.29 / 21.3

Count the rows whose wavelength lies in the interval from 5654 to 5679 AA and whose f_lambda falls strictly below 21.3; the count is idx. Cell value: 10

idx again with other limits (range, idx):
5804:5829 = 4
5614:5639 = 10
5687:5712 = 9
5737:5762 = 5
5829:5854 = 2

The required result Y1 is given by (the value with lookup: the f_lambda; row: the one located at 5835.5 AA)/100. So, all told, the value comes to 0.222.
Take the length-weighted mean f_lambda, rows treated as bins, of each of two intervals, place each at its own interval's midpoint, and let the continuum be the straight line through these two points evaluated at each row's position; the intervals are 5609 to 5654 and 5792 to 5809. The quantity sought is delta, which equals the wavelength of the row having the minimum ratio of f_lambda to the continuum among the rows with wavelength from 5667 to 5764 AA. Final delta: 5683.0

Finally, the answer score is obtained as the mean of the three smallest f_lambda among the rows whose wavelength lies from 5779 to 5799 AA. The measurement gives 19.9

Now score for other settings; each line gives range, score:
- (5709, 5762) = 20.0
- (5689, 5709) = 19.5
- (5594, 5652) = 18.9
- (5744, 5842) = 19.9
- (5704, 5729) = 19.7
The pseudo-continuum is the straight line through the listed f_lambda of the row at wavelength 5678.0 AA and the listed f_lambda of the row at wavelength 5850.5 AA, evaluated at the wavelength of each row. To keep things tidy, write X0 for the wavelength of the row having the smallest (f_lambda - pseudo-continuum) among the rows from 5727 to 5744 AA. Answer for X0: 5743.0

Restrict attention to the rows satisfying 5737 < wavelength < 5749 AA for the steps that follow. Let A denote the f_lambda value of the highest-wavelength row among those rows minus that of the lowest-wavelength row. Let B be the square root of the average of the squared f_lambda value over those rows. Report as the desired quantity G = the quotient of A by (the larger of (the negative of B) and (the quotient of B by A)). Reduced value 0.012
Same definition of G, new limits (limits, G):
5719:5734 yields 0.013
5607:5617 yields 0.039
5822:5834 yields 0.060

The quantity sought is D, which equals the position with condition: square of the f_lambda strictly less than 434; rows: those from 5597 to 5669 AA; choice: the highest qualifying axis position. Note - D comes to 5668.0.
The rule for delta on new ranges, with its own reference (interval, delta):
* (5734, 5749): 5743.0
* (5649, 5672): 5665.5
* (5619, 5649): 5643.0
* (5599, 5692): 5665.5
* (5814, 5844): 5818.0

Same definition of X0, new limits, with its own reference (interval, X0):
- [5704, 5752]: 5710.5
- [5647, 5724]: 5665.5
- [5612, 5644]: 5643.0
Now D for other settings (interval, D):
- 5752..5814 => 5793.0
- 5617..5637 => 5635.5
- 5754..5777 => 5775.5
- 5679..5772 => 5765.5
